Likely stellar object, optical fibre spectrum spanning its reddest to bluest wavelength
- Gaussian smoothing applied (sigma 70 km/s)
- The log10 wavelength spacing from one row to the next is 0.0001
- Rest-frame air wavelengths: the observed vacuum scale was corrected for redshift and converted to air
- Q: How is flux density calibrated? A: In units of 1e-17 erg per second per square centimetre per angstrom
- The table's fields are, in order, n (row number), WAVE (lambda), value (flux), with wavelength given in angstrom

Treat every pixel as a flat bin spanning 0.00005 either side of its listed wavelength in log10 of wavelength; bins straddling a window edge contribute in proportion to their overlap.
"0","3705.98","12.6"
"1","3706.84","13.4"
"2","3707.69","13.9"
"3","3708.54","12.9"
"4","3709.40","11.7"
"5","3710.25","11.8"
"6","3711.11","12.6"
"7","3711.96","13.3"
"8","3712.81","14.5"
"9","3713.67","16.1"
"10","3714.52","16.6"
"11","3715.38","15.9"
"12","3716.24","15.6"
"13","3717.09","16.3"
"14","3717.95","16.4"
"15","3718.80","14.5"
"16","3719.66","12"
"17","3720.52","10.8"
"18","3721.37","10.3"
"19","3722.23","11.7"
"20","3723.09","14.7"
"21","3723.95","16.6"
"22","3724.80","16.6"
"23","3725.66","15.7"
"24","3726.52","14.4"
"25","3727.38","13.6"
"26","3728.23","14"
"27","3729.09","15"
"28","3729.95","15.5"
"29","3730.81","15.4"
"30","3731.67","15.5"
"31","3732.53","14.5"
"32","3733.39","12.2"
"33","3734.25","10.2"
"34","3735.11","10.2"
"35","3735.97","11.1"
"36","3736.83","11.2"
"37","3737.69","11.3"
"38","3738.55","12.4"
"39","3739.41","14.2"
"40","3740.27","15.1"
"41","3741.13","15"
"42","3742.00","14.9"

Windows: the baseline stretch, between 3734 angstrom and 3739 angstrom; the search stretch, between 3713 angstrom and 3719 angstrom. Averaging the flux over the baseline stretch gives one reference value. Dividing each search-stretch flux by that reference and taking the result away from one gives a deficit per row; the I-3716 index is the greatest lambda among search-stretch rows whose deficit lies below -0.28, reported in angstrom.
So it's 3718.80 angstrom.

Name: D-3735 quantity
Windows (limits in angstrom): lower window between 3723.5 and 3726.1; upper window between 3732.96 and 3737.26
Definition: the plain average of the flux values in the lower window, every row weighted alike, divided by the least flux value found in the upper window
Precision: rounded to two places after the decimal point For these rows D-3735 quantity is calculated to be 1.60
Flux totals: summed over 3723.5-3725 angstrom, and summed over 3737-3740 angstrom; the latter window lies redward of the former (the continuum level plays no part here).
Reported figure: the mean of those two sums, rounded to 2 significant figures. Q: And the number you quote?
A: 36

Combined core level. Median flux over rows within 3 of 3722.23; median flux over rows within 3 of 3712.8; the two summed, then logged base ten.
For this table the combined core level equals 1.423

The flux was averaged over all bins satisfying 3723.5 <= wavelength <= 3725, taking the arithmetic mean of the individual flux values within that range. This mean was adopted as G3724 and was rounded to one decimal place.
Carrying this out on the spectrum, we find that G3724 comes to 16.6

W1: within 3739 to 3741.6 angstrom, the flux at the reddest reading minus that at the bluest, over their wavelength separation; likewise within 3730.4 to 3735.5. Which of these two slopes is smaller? -1.2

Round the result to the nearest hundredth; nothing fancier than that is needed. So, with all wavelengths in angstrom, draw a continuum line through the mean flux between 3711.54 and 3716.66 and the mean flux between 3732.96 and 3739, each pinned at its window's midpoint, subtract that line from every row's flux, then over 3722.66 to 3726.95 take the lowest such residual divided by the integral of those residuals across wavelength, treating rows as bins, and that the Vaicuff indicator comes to 0.11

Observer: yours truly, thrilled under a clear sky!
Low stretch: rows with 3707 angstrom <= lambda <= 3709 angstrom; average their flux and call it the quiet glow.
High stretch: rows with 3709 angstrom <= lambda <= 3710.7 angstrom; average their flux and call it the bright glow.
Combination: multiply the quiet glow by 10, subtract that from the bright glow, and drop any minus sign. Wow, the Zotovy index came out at 122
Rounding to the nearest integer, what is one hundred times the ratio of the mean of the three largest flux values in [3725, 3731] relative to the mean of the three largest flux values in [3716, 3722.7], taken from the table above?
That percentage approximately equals 96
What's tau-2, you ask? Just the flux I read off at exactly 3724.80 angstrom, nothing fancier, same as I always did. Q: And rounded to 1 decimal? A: 16.6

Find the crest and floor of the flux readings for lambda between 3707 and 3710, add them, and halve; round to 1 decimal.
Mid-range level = 12.8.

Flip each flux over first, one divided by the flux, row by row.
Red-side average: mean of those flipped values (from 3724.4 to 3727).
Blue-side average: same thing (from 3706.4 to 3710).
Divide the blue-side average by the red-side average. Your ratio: 1.2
